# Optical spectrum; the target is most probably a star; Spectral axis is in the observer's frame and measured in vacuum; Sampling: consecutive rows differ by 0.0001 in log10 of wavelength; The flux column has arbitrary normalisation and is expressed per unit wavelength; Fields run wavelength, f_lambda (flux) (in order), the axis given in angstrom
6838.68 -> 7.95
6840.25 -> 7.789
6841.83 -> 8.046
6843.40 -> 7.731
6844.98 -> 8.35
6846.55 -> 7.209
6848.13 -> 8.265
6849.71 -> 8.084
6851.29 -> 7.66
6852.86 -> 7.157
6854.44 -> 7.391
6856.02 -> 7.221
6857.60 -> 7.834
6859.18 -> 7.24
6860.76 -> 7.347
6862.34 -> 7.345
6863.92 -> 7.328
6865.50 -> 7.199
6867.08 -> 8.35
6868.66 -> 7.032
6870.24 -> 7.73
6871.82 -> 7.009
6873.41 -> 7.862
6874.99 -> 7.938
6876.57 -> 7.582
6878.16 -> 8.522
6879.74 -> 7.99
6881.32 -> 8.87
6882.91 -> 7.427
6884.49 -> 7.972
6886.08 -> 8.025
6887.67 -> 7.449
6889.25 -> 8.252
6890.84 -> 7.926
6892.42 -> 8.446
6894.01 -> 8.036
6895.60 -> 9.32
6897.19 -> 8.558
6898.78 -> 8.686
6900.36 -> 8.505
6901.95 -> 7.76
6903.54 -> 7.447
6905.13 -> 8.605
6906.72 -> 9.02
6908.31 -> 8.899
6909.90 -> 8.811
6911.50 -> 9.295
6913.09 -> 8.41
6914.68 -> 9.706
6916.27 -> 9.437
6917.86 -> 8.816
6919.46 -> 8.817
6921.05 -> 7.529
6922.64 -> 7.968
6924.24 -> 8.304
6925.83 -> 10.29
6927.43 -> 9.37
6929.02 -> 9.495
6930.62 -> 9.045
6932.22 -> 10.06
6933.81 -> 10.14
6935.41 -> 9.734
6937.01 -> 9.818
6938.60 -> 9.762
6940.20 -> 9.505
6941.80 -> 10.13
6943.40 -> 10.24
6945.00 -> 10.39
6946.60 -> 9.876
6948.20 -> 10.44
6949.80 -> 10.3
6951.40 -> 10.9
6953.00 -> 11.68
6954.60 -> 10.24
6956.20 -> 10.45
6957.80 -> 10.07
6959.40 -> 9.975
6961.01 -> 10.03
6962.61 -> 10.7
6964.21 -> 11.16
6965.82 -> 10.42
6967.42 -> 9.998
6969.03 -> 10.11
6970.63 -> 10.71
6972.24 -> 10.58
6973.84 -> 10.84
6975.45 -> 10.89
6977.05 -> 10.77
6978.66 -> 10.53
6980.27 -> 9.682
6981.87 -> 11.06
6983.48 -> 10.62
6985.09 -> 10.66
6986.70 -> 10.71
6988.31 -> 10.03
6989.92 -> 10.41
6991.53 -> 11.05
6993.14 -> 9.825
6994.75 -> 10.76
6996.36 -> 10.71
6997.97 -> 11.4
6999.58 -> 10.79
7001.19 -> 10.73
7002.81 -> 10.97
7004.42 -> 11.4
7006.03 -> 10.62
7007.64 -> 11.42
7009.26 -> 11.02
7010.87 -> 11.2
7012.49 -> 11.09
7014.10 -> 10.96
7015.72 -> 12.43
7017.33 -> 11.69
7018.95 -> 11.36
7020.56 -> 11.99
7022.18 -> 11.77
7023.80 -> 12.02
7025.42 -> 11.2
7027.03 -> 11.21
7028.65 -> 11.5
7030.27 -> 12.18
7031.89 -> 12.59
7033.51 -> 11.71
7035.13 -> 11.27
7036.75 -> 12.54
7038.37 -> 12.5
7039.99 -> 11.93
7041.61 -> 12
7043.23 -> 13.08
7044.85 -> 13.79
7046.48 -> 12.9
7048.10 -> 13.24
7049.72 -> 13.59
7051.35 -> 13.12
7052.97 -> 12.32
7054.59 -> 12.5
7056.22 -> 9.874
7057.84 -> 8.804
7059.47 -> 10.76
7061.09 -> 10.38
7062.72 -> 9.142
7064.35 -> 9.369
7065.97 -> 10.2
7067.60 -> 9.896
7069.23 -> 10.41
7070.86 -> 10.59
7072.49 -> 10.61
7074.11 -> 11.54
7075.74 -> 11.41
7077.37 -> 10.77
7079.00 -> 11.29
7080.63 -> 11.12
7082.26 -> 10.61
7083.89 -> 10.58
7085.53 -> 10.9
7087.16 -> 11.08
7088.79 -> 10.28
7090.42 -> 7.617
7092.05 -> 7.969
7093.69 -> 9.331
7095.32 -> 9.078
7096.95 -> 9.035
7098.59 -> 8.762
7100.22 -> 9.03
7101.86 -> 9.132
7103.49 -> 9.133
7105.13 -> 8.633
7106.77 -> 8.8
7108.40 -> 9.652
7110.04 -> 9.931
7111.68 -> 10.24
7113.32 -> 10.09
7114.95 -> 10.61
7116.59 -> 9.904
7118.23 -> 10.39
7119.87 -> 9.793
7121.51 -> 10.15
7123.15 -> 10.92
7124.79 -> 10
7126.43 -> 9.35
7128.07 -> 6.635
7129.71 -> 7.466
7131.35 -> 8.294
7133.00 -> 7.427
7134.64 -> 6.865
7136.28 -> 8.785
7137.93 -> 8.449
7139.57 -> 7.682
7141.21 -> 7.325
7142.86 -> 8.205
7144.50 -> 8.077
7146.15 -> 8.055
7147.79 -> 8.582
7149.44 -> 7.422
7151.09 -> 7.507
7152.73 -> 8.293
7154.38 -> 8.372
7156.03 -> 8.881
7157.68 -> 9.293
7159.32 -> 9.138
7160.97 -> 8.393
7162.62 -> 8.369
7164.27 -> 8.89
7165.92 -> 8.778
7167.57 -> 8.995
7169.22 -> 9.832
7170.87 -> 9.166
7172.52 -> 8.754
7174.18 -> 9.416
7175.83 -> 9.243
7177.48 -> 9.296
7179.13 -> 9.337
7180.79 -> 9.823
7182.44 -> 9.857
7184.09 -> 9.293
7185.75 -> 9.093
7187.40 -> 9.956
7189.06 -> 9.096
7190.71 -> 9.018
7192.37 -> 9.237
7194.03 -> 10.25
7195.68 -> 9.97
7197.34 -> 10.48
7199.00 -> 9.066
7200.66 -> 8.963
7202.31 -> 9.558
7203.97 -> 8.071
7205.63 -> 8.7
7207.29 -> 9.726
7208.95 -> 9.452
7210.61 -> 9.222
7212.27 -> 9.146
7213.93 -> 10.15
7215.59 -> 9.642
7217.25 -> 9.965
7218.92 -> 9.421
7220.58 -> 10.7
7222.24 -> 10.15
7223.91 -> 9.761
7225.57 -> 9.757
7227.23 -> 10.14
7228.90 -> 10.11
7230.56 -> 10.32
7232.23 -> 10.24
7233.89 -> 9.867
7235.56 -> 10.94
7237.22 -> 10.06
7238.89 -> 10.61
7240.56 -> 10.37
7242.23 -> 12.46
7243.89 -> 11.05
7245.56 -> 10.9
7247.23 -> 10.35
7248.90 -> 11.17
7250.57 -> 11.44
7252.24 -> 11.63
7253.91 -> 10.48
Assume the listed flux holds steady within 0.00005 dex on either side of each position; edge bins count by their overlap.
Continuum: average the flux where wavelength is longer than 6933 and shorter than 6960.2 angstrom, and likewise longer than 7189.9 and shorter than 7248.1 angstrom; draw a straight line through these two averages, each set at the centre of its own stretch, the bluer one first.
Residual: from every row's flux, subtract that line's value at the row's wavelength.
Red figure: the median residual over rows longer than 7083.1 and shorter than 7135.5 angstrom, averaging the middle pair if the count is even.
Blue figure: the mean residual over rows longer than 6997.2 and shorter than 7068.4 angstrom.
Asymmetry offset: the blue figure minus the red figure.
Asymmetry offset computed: 2.1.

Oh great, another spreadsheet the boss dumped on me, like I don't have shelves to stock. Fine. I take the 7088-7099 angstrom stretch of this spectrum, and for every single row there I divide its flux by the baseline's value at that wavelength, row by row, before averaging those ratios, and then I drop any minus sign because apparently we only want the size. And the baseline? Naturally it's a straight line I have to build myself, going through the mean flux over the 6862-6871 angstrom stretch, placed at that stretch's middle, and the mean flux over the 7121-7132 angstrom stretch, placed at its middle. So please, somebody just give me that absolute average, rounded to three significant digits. 1.01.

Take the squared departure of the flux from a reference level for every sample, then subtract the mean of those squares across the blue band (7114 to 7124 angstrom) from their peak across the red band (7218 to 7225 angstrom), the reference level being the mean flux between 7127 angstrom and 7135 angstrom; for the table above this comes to 2.4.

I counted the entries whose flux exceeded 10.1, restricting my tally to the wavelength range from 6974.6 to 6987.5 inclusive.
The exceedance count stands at 7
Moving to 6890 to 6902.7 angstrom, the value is 0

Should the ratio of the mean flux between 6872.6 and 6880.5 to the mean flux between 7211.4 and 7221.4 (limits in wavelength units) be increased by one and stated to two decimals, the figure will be 1.81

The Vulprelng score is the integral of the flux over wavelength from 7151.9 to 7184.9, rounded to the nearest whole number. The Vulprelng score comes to 299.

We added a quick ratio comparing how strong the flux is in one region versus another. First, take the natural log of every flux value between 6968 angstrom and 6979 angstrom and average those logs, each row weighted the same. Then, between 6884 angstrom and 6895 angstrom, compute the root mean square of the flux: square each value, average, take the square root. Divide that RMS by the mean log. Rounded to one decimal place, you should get 3.4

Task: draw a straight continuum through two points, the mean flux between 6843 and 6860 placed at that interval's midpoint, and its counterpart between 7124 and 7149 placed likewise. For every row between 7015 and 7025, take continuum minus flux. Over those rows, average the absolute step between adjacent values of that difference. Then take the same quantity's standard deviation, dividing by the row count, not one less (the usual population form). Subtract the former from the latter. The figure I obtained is -0.10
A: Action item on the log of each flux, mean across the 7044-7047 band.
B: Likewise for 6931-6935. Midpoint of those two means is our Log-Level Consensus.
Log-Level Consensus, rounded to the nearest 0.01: 1.06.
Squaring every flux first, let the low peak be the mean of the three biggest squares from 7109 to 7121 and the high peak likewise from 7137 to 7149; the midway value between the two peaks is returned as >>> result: 90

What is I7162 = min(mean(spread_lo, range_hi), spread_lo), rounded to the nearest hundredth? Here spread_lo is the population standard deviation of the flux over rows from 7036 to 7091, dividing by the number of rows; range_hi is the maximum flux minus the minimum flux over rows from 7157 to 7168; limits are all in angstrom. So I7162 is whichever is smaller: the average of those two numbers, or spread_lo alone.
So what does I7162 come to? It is 1.18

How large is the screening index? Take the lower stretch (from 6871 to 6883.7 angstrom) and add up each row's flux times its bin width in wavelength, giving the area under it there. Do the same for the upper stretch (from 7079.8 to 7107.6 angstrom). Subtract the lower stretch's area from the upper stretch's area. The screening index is 163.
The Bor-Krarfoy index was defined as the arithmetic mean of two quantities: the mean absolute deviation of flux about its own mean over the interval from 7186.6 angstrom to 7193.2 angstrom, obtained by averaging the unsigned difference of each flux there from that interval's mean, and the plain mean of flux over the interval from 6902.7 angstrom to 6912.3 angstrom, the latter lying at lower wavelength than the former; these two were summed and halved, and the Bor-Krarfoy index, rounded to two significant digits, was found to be 4.5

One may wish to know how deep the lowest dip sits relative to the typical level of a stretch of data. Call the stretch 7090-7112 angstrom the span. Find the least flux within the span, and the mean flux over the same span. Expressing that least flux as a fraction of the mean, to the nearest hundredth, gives 0.84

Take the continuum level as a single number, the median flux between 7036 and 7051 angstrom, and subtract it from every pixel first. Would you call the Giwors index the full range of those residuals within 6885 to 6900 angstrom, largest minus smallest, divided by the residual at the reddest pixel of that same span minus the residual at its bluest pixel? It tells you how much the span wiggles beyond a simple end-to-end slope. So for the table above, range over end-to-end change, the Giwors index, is 3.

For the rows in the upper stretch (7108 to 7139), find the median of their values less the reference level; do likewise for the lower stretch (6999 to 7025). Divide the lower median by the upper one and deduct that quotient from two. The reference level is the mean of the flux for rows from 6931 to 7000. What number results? 3.4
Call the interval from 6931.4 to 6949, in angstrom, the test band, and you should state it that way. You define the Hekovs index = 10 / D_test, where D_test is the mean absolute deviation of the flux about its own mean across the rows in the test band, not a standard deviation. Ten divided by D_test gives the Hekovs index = 40.8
